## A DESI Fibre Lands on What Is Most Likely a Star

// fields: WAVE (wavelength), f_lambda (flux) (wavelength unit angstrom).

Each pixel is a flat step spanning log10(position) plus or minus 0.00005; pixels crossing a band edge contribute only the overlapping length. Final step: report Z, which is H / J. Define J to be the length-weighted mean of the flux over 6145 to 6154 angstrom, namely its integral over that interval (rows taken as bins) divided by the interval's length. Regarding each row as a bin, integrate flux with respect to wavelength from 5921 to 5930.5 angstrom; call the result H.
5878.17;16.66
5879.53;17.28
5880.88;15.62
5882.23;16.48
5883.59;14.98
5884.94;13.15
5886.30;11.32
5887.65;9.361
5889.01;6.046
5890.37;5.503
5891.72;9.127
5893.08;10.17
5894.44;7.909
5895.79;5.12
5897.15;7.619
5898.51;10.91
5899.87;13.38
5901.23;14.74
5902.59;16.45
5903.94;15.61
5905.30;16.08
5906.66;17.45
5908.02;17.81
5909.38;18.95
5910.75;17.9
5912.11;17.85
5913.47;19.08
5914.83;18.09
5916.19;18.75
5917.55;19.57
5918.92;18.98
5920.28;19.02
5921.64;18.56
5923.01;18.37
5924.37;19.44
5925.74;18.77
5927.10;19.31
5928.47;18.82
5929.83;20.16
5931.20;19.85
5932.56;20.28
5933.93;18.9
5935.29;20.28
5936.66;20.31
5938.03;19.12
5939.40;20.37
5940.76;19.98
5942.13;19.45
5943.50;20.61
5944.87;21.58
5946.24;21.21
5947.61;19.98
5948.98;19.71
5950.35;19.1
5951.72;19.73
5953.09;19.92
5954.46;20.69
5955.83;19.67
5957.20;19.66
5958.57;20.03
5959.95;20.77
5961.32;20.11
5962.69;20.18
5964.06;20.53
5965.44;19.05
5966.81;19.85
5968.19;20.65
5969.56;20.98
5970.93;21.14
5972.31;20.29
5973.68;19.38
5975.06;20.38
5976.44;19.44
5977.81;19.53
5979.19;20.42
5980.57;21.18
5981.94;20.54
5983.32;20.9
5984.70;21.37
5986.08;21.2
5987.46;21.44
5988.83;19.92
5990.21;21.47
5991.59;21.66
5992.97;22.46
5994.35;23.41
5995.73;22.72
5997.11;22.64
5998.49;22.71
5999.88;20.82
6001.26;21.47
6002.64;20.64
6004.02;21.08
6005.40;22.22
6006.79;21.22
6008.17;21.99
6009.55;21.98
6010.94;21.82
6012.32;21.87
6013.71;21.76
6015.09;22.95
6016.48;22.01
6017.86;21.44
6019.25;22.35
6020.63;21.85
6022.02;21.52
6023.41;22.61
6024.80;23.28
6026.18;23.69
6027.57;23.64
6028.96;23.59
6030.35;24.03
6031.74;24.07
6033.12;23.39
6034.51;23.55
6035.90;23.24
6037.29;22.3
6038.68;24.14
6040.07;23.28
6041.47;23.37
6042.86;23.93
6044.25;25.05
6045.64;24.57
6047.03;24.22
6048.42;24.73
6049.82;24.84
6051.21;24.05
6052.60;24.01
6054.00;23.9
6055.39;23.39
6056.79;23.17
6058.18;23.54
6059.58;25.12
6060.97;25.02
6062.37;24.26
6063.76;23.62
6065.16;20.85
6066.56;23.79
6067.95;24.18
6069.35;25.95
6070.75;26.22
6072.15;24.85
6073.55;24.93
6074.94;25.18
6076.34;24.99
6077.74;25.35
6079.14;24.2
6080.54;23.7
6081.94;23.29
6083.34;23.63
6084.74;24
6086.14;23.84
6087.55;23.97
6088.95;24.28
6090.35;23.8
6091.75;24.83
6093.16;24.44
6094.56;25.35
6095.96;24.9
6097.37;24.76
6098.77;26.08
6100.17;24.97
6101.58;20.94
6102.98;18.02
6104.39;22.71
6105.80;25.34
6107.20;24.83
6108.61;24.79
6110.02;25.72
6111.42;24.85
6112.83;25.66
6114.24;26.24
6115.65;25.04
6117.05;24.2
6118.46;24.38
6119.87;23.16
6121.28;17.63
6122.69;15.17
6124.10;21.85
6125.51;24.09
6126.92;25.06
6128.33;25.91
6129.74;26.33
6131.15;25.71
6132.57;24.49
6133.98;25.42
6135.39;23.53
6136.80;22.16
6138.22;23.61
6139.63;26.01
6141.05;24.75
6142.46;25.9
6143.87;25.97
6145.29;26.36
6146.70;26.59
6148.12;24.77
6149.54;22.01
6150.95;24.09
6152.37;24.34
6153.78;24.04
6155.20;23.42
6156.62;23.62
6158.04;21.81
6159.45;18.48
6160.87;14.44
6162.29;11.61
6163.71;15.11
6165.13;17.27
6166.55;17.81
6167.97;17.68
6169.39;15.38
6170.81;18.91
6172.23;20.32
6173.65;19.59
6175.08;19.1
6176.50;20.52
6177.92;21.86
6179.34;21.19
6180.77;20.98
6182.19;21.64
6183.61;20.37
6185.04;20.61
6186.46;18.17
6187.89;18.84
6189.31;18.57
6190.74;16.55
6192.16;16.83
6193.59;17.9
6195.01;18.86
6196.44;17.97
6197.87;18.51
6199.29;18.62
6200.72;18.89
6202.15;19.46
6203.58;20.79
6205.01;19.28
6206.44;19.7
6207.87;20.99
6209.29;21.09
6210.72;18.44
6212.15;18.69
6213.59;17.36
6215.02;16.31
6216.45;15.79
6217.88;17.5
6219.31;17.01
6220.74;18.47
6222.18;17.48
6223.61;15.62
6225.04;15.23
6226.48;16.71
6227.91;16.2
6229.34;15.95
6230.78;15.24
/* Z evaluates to 7.4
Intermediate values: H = 181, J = 24.6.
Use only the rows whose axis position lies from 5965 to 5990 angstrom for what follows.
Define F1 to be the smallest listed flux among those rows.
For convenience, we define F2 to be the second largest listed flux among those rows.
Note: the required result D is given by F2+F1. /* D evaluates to 40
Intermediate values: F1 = 19.05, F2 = 21.37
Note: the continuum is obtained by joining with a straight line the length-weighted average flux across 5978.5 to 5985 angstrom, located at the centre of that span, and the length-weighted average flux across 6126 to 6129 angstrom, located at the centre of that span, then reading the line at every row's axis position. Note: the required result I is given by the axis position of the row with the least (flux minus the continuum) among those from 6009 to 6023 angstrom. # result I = 6022.02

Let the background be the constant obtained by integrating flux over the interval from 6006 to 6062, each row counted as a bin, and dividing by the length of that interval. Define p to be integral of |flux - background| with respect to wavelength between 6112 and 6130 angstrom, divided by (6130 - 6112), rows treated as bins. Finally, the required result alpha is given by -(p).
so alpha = -2.5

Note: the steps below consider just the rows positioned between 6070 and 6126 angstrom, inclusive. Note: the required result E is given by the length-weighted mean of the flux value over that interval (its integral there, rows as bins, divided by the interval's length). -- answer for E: 23.9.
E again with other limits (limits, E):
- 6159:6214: 18.7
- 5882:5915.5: 13.2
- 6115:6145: 23.9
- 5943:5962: 20.2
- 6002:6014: 21.6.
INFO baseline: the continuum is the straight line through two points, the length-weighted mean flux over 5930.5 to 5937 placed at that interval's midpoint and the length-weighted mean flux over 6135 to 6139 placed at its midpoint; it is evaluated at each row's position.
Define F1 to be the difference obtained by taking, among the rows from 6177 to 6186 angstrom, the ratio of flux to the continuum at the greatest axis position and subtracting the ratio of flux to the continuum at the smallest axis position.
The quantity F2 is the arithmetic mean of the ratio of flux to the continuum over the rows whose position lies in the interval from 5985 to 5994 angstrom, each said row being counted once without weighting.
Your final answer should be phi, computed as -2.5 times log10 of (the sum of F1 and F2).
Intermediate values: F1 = -0.06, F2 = 1.03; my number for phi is 0.03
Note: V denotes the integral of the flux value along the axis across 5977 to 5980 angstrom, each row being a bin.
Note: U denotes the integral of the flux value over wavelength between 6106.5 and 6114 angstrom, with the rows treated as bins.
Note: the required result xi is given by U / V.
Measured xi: 3.2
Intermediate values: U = 189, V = 60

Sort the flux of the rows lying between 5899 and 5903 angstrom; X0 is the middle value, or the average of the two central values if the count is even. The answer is 14.7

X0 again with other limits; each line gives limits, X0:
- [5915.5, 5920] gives 19.0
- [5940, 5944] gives 20.0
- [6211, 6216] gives 17.4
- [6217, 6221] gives 17.5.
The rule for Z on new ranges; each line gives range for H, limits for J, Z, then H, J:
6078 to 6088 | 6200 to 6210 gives 11.9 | 239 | 20.0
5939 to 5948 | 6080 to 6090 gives 7.7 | 184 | 23.8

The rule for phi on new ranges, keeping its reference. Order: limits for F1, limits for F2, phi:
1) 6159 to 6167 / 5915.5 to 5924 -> 0.08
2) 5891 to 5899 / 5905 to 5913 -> 0.01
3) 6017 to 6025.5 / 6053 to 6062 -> -0.18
